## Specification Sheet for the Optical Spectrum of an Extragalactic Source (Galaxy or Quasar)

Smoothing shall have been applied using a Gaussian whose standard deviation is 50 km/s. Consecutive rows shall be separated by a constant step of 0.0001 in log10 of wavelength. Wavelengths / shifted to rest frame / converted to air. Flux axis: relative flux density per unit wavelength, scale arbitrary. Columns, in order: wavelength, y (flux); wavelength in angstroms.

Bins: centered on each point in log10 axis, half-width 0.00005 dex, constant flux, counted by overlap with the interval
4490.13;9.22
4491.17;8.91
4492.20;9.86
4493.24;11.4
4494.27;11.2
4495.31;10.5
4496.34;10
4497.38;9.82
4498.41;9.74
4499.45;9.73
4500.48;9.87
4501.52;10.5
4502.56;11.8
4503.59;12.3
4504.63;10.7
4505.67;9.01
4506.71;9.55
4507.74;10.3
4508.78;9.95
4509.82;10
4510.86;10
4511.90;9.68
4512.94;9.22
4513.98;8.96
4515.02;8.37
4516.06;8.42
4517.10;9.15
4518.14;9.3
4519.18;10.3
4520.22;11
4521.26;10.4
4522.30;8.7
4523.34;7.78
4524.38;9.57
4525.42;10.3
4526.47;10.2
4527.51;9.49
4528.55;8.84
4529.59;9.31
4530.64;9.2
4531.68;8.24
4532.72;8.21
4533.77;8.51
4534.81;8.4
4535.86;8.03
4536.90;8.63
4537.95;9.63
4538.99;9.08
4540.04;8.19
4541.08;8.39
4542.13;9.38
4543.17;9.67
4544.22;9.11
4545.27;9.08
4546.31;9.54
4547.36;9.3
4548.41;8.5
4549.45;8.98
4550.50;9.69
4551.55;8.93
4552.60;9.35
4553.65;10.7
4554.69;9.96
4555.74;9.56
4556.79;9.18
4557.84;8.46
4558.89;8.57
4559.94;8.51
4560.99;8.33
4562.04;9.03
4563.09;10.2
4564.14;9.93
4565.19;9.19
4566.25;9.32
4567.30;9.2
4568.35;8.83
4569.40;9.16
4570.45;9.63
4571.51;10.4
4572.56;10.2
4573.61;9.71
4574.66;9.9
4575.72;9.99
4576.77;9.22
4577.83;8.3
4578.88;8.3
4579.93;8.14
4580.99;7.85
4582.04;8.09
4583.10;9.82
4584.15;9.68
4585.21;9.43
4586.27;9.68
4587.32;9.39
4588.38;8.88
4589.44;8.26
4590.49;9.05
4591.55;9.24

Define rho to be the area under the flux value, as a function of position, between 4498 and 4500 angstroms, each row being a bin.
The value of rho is 19.5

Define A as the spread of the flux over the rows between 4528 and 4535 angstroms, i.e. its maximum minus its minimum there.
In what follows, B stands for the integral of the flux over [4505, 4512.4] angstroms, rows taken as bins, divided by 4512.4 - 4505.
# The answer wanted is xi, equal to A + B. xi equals 10.9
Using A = 1.10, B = 9.8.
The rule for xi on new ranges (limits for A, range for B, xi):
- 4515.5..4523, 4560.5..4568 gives 11.9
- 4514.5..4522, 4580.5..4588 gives 11.8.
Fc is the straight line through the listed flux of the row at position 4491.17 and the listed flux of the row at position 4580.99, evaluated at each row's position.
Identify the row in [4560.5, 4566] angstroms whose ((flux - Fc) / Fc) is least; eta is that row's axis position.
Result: 4560.99 angstroms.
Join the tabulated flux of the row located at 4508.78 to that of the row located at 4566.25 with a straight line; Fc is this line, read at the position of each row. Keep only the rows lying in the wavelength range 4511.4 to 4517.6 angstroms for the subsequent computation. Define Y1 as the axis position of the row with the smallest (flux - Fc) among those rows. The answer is 4515.02 angstroms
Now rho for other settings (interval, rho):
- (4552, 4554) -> 19.8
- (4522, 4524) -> 16.6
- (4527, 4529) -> 18.4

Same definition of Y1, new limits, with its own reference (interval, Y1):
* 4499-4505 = 4499.45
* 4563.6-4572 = 4568.35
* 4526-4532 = 4531.68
